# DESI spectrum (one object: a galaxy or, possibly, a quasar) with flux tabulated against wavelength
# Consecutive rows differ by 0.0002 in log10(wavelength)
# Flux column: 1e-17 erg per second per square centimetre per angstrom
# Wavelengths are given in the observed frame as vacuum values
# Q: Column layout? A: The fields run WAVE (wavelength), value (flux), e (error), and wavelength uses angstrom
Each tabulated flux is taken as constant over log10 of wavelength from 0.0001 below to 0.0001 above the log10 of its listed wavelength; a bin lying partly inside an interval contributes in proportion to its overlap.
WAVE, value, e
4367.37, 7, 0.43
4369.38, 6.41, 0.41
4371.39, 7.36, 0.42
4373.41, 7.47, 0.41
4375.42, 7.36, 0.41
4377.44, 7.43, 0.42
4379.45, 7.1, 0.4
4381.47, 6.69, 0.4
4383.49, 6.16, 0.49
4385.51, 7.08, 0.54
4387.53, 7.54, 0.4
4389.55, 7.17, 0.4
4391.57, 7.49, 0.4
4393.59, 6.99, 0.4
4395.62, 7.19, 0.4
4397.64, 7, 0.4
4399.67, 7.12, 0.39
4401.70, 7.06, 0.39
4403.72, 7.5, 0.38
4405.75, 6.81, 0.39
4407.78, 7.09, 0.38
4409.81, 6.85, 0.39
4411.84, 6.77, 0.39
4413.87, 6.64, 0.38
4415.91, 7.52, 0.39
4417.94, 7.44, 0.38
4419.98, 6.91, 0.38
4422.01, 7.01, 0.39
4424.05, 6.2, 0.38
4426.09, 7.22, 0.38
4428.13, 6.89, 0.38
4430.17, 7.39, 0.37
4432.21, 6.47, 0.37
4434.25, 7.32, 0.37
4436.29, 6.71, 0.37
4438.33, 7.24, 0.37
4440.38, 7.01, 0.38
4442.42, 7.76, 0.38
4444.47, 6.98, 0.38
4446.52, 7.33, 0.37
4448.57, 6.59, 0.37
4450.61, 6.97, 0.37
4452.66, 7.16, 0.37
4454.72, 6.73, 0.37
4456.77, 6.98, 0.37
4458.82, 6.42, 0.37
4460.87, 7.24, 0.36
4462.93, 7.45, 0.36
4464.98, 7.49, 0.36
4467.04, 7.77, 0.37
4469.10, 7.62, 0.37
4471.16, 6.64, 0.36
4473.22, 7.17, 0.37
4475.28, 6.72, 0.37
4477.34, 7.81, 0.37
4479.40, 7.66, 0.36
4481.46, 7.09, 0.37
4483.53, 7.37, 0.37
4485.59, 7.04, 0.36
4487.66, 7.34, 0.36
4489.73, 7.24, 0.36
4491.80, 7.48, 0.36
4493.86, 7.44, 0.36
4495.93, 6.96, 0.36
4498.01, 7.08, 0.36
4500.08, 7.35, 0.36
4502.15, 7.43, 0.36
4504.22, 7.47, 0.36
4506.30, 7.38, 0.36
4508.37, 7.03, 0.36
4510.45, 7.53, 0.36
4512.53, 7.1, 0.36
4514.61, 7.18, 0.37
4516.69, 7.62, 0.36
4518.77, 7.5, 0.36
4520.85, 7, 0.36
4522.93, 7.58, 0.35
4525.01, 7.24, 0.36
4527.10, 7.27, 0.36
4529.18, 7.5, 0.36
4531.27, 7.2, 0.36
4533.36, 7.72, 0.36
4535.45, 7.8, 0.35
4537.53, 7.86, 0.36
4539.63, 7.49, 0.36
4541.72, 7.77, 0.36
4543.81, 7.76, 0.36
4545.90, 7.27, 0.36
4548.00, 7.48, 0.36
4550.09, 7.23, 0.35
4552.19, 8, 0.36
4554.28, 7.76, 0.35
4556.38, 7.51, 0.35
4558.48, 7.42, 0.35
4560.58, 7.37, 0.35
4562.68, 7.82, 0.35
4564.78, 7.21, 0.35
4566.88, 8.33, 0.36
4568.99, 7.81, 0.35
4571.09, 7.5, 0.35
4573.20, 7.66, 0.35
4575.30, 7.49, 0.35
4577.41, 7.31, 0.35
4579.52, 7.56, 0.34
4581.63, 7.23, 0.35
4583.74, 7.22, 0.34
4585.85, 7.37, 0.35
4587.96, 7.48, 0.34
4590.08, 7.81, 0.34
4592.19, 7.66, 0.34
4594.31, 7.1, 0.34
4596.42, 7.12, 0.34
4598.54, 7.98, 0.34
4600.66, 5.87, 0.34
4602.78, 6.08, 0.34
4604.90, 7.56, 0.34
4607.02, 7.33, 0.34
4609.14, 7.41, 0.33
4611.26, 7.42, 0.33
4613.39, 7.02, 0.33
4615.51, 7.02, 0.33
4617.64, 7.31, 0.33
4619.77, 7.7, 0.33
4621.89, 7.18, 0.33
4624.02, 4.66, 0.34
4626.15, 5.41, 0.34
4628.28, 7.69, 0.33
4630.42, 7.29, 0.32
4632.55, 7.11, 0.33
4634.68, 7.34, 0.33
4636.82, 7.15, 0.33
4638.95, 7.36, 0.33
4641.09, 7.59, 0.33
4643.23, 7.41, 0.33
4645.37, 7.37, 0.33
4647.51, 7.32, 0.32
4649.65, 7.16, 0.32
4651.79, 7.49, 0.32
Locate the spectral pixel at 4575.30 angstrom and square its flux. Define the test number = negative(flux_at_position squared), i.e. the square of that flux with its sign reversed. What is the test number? -56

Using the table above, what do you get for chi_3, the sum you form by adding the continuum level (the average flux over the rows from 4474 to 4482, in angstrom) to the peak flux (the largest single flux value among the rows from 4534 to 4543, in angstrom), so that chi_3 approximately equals 15.2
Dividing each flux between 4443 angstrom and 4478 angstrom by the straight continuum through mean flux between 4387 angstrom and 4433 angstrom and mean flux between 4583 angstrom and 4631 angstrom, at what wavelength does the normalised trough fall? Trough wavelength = 4458.82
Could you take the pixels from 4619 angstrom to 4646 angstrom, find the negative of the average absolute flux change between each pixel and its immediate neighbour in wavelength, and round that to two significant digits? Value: -0.64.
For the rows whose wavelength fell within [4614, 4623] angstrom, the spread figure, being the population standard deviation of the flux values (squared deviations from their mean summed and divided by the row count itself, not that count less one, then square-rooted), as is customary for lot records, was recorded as 0.25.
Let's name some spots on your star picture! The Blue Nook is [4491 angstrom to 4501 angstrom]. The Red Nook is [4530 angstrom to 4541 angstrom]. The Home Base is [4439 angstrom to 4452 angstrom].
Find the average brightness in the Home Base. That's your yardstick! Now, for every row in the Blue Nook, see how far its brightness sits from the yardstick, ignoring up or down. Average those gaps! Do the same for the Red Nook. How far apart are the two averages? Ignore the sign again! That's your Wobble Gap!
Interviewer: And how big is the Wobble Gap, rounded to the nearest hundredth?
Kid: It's 0.28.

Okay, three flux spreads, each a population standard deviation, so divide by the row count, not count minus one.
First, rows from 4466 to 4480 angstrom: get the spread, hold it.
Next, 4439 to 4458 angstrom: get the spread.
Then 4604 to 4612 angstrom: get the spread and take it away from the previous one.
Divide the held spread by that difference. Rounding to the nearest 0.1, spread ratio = 1.9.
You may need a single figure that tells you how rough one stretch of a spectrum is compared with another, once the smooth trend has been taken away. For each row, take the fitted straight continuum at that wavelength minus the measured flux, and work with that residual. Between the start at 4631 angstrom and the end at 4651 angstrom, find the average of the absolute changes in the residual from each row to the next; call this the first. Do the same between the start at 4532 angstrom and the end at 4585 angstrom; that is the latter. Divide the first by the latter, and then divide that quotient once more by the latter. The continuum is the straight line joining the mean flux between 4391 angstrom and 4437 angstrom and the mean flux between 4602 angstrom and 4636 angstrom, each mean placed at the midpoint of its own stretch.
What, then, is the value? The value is 1.8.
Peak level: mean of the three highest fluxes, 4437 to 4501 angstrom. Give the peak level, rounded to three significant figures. 7.78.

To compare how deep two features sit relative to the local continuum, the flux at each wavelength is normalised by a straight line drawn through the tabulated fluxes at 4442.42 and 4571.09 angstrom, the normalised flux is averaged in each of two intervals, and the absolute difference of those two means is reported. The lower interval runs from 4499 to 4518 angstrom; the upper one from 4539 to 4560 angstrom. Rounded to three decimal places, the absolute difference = 0.040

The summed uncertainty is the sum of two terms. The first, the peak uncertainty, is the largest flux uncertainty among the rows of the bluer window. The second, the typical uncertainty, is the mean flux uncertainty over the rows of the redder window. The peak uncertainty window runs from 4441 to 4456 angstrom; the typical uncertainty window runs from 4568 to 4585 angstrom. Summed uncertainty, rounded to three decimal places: 0.728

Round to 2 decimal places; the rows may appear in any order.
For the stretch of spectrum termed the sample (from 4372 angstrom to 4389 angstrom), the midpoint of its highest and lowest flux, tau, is 6.85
